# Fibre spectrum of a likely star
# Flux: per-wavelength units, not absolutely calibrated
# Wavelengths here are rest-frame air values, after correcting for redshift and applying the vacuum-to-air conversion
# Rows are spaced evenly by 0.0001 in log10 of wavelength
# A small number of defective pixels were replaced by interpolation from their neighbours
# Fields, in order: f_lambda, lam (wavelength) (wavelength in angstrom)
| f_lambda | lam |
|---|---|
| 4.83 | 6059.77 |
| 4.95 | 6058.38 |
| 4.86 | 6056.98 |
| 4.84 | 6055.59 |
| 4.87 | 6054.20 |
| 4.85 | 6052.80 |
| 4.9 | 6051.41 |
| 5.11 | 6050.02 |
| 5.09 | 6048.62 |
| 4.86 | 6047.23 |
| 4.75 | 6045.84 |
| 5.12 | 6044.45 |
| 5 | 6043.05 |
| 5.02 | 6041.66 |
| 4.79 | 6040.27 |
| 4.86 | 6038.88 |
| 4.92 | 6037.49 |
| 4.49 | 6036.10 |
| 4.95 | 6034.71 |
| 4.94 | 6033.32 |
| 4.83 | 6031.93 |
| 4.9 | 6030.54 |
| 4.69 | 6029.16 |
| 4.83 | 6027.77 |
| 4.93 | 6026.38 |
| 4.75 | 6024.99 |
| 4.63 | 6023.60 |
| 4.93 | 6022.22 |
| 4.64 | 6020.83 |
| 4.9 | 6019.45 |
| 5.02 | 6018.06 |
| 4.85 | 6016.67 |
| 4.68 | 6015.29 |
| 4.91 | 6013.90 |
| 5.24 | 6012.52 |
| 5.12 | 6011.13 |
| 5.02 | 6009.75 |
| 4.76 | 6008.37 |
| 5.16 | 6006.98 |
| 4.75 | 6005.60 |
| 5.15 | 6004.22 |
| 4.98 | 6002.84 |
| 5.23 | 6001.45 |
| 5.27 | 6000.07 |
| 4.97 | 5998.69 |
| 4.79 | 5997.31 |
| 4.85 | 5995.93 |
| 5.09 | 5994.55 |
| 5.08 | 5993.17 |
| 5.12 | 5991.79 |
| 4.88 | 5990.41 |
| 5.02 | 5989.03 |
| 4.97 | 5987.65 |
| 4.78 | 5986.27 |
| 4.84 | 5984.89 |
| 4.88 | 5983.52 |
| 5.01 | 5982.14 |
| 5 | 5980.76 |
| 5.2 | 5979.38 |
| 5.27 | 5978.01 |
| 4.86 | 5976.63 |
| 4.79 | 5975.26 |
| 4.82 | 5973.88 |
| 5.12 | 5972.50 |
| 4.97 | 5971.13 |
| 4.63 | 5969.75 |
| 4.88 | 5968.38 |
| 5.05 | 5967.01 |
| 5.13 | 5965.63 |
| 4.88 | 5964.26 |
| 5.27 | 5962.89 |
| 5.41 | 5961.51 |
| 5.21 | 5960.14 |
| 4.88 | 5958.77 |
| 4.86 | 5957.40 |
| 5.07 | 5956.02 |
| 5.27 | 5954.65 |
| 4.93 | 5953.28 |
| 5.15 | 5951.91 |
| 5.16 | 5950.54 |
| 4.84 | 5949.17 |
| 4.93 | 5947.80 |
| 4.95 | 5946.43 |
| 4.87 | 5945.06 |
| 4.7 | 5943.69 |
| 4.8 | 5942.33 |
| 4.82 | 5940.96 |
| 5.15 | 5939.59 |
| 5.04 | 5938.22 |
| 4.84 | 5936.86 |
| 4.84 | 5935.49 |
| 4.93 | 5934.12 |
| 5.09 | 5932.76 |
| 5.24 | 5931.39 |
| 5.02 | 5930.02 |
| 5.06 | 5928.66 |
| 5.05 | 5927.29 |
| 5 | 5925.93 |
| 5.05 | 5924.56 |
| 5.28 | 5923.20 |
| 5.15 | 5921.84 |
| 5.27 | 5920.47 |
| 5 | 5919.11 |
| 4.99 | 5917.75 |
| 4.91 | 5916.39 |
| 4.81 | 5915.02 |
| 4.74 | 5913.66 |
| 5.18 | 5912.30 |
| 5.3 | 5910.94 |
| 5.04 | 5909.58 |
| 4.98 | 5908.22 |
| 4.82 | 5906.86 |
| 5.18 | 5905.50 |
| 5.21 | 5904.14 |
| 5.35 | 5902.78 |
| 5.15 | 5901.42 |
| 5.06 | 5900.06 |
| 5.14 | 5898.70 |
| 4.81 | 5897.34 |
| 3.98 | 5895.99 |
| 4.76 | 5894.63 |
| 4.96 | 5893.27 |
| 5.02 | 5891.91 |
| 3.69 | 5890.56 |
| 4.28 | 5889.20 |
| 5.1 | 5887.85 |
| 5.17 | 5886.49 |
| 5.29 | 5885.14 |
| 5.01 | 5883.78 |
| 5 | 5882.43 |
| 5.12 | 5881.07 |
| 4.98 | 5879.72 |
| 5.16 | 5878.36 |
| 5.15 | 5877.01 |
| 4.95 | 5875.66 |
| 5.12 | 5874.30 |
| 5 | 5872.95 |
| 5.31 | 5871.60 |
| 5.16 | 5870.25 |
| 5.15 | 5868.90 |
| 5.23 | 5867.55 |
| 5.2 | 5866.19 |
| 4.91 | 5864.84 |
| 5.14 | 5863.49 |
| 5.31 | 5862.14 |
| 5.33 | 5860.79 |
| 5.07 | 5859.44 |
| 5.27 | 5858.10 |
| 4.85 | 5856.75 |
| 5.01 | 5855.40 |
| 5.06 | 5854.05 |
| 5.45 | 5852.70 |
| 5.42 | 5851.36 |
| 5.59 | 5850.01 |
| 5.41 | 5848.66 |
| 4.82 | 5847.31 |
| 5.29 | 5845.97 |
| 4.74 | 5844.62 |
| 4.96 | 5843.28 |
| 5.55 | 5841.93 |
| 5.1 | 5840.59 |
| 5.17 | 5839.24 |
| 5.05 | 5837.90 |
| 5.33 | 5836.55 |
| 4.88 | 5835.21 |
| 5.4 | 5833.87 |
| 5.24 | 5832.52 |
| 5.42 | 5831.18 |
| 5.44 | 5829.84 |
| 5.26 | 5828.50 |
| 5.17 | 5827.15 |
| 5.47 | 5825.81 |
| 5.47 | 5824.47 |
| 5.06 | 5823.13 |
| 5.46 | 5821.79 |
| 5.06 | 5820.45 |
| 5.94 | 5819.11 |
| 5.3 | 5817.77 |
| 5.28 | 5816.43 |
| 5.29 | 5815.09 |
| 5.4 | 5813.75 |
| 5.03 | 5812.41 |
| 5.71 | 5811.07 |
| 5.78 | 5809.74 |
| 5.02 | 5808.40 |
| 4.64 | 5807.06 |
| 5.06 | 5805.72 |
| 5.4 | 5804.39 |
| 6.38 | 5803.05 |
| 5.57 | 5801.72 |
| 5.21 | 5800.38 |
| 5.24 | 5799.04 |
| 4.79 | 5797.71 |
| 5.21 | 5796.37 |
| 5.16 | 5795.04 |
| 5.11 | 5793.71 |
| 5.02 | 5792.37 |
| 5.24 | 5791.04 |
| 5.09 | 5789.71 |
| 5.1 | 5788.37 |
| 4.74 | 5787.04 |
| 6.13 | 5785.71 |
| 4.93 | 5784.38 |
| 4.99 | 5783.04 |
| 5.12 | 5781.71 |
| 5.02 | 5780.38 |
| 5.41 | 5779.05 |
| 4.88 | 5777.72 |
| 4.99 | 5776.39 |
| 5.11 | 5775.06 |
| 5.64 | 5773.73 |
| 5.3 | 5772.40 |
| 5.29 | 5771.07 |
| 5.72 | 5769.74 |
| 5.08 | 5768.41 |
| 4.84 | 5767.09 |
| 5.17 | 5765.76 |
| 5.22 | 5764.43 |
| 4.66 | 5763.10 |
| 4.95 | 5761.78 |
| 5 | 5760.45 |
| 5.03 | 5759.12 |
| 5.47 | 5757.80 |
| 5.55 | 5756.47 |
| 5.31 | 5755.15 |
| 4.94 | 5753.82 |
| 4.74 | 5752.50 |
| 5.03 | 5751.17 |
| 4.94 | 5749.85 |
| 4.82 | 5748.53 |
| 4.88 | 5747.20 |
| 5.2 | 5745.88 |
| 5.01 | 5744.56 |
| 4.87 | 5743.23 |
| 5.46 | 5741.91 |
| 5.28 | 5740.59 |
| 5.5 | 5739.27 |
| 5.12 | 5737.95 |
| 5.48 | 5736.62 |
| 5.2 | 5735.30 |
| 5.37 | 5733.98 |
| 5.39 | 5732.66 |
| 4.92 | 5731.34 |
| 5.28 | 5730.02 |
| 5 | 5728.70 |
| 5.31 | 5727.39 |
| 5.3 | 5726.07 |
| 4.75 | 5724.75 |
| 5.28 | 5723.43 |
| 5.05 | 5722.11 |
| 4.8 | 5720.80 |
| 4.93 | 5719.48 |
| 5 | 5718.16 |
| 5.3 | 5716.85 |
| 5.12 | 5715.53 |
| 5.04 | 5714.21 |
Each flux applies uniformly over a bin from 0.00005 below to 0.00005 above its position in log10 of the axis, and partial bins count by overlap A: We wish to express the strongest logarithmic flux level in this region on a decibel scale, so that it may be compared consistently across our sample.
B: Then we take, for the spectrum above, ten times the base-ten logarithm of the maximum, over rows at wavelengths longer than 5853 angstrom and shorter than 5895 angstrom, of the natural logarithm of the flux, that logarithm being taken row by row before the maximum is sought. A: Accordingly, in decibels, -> 2.24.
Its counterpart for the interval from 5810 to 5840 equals 2.51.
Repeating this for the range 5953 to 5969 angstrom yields 2.27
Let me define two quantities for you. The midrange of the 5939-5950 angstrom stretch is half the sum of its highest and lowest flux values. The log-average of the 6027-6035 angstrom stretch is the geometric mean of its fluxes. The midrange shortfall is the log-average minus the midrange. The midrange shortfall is -0.07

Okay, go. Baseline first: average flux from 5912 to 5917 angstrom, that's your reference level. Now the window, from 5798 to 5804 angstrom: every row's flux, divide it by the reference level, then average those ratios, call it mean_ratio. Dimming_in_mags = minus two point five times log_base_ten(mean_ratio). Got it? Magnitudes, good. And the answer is -0.14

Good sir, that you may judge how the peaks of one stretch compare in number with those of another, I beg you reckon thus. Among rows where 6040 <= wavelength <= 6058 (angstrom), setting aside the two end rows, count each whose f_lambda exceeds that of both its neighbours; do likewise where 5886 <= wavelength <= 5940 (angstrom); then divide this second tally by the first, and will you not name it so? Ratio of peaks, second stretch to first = 2.0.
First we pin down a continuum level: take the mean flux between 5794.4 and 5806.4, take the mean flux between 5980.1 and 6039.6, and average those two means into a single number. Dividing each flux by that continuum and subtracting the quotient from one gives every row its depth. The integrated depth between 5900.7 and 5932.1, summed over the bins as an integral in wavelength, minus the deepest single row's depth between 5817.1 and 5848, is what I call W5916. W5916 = 0.24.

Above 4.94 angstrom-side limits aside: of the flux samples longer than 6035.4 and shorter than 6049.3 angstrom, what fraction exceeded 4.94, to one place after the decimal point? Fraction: 0.4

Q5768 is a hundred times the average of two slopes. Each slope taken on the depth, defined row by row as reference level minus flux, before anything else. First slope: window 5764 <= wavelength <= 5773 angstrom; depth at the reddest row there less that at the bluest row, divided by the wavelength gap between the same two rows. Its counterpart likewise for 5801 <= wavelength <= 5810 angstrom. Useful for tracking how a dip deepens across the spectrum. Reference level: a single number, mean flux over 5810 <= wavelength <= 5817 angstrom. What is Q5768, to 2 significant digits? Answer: -1.8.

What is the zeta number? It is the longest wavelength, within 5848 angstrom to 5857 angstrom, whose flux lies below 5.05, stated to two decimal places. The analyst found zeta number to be 5856.75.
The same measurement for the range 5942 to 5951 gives 5949.17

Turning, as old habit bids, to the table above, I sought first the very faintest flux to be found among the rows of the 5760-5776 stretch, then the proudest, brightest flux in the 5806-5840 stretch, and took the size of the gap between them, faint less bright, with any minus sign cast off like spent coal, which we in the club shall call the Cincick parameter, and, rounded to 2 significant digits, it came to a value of 1.3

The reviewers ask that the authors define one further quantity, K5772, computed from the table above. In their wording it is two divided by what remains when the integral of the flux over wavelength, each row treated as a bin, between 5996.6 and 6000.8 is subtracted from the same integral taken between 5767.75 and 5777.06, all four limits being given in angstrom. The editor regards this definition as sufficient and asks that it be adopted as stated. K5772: 0.07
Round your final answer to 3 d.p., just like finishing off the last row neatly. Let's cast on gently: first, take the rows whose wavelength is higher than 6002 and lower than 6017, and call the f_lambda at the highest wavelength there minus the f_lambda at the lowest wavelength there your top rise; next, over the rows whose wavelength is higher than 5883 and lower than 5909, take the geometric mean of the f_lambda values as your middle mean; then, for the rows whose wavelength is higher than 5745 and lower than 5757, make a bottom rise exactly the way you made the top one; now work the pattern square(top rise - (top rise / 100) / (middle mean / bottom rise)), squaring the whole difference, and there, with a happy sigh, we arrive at 0.017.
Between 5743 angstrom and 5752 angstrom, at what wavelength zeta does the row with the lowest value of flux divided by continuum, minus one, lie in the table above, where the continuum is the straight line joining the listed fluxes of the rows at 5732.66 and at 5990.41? 5748.53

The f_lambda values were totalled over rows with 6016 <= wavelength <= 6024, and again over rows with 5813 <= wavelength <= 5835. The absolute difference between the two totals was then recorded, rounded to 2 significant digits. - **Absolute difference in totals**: 57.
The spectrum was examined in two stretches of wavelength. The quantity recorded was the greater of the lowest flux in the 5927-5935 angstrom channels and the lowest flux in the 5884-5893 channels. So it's 4.93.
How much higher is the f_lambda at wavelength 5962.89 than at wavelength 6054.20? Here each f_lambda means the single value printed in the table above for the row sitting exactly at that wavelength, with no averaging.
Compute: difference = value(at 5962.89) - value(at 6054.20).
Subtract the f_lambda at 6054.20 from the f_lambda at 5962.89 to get 0.4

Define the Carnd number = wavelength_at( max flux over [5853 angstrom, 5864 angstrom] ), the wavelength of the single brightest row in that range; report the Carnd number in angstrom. 5860.79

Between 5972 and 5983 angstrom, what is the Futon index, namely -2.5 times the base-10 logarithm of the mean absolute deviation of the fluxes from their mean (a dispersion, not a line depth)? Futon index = 2.1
